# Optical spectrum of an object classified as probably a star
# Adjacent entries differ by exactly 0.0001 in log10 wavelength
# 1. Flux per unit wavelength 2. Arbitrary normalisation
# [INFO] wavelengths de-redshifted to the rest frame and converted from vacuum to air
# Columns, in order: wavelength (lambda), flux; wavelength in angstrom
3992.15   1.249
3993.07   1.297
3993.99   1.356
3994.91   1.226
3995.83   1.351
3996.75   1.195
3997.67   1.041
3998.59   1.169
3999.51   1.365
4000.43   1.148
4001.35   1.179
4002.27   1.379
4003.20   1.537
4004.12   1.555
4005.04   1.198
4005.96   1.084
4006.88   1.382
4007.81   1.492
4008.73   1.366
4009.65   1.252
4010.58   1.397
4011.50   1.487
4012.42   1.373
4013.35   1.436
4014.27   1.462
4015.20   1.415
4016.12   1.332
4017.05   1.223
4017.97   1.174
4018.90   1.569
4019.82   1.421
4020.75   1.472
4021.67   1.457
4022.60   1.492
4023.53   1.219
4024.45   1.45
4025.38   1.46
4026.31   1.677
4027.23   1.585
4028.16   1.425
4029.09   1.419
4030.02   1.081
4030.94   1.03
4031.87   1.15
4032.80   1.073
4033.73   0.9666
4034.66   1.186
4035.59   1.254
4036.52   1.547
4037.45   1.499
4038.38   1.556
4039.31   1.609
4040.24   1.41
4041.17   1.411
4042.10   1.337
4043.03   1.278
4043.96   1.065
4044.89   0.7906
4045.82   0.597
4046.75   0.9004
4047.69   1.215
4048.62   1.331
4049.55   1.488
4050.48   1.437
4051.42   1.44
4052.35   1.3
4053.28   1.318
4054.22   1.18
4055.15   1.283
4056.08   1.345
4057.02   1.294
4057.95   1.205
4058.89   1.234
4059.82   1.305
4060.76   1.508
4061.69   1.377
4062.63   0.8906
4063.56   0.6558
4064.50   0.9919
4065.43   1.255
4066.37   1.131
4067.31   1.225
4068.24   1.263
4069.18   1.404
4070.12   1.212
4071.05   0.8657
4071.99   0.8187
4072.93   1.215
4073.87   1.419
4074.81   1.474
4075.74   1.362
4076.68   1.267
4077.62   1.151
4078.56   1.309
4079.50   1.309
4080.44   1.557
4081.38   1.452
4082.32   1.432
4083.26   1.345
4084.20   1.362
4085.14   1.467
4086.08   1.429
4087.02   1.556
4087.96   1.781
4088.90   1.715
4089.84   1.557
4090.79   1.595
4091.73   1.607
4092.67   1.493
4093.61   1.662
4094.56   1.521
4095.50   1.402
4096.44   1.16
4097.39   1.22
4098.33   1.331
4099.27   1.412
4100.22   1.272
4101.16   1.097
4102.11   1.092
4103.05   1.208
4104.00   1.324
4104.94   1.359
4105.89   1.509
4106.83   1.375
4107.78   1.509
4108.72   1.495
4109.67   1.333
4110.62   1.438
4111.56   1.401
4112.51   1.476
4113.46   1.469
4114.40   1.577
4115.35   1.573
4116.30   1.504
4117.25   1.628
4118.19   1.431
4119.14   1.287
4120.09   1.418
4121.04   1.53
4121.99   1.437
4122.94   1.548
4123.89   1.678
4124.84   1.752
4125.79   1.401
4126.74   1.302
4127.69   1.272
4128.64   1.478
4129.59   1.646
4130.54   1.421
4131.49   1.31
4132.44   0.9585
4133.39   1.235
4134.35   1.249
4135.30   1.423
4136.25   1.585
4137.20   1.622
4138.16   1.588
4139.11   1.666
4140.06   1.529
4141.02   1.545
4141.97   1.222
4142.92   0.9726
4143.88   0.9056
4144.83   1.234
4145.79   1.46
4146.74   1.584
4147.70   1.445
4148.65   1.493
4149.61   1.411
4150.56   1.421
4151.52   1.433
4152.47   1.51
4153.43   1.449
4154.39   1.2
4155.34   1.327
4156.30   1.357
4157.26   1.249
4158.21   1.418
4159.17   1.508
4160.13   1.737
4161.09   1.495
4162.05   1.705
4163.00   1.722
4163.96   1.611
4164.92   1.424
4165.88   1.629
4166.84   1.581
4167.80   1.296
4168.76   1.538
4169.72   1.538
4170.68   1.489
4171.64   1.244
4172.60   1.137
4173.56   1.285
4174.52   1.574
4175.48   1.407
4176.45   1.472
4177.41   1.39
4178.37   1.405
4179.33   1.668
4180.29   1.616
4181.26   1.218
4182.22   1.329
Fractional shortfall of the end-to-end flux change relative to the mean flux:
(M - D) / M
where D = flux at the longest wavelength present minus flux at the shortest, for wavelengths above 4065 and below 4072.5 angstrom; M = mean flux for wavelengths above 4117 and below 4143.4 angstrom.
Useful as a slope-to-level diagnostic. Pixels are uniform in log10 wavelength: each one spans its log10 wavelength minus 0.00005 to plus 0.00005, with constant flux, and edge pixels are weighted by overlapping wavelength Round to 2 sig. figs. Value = 1.3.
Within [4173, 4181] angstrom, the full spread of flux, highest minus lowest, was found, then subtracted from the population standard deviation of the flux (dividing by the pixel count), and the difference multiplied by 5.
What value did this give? -1.3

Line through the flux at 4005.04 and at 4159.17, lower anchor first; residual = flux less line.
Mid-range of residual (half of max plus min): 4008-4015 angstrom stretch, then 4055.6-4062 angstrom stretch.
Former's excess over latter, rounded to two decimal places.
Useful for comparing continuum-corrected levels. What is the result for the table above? 0.11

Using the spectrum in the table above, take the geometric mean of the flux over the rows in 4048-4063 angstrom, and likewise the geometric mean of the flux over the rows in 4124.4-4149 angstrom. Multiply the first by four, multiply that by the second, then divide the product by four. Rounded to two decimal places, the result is 1.79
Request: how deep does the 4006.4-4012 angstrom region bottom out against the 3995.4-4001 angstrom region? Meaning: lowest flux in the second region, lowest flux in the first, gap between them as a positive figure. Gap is 0.21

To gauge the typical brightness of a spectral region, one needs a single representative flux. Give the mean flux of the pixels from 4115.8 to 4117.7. 1.6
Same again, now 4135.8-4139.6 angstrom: 1.6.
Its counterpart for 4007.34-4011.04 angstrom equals 1.4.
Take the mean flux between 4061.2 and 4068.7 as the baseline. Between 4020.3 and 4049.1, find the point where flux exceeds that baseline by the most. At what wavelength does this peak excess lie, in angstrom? 4026.31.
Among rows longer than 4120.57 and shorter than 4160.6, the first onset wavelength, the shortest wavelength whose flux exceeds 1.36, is 4121.04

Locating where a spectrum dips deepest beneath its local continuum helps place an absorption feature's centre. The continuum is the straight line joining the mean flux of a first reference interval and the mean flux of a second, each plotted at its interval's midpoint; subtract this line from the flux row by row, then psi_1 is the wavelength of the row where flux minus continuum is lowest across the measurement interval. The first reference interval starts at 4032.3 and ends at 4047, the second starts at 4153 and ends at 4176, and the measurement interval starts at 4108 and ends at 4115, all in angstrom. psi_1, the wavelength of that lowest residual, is 4109.67 angstrom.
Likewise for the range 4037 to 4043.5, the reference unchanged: 4043.03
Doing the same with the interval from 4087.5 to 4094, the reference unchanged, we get 4092.67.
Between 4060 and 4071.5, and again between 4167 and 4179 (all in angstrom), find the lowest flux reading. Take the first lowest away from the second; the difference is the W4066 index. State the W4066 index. 0.48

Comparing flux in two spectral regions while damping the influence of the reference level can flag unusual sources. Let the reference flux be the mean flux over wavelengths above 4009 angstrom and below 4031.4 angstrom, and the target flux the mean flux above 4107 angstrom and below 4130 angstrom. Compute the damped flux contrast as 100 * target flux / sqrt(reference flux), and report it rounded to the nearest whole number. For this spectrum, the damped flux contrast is 126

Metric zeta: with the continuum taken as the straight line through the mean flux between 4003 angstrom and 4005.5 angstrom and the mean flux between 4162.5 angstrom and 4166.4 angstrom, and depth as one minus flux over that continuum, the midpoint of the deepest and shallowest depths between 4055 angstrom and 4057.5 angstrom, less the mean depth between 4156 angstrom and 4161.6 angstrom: 0.03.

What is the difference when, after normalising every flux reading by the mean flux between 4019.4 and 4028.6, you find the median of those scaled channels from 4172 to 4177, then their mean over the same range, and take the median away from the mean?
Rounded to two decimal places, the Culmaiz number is -0.02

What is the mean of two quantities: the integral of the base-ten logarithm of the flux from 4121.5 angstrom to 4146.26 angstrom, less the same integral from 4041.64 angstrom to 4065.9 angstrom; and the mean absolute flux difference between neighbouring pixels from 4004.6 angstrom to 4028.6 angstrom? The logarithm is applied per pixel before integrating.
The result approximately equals 1.0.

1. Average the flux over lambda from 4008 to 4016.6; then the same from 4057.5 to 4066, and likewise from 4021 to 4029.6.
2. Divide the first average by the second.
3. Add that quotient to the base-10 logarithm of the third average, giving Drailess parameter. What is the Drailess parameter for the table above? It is 1.37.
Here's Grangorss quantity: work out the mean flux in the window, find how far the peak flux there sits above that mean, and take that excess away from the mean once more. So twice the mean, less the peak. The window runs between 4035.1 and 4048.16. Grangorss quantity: 0.89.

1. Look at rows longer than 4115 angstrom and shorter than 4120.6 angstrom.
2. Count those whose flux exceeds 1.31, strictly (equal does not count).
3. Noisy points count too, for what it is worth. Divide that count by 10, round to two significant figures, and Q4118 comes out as 0.50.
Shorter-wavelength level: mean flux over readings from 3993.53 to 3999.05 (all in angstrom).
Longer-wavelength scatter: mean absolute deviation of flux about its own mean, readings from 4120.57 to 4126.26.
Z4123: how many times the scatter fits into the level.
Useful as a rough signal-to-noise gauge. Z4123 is 12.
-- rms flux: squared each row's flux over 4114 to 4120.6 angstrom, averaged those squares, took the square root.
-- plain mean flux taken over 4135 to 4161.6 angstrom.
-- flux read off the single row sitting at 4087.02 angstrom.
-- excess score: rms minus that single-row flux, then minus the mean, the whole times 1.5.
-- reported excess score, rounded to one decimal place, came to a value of -2.2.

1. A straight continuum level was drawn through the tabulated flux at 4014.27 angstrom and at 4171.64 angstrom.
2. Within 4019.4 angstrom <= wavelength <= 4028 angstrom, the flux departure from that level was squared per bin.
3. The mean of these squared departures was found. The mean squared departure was 0.014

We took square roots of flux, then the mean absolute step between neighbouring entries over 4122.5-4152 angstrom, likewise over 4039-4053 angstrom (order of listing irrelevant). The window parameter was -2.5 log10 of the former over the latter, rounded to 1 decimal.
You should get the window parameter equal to 0.2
